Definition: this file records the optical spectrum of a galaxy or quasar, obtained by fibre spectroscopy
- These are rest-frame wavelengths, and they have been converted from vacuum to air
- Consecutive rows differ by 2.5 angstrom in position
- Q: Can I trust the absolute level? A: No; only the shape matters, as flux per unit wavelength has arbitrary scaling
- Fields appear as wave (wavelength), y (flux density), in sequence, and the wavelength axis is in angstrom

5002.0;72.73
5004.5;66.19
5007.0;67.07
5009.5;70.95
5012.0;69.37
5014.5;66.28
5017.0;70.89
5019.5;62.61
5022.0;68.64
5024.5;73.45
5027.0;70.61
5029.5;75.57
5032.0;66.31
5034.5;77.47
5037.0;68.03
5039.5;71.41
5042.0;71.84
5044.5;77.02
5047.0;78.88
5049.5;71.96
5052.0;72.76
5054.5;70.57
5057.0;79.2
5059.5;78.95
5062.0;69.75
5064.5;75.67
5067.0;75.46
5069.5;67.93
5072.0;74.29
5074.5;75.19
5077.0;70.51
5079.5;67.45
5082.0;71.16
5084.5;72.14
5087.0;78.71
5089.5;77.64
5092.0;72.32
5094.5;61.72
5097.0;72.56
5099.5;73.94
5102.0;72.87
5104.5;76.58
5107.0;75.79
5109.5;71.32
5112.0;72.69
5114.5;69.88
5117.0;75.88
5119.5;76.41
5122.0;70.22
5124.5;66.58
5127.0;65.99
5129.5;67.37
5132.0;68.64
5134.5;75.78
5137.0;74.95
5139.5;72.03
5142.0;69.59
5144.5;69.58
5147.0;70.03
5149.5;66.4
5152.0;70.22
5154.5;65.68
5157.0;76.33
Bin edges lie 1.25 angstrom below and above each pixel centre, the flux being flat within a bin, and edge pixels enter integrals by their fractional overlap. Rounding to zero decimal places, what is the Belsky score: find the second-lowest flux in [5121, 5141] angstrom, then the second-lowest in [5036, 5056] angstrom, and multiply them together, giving 4699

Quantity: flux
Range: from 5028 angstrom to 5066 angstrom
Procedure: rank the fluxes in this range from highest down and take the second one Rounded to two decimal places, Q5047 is 78.95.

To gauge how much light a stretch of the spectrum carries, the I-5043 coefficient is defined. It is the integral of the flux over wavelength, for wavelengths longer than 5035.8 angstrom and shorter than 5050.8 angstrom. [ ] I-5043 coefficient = 1098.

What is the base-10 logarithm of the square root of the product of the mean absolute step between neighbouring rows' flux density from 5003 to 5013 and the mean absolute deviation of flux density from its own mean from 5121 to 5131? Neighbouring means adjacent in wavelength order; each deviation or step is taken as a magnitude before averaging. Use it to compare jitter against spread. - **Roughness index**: 0.23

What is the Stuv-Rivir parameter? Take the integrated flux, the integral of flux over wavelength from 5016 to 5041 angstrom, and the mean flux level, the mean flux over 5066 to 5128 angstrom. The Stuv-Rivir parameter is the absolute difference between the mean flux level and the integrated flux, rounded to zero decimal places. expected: 1690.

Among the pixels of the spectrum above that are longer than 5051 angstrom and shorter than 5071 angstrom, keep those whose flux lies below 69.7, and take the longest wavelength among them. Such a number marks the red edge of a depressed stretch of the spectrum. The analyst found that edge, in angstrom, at 5069.5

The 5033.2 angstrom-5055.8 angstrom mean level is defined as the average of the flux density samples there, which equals 73.3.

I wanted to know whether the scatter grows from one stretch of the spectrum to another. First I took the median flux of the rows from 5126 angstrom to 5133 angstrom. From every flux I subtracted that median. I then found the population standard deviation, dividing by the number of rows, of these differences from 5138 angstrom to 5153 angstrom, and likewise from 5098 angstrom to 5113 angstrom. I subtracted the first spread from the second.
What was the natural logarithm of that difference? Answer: -1.9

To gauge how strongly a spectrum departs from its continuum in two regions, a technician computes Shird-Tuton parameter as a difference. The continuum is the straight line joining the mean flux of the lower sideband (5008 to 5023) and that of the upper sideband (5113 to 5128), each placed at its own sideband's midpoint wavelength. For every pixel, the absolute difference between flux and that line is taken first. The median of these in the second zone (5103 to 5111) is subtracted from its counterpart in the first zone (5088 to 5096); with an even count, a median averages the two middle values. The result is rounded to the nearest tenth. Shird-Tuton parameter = 2.3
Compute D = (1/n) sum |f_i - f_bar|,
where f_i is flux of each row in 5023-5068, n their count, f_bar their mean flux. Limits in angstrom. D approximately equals 3.26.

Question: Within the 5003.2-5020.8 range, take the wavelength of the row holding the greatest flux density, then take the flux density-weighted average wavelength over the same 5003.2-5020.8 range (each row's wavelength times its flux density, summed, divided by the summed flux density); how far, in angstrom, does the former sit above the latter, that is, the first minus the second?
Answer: -2.5 angstrom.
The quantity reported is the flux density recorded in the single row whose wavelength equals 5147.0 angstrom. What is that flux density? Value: 70.03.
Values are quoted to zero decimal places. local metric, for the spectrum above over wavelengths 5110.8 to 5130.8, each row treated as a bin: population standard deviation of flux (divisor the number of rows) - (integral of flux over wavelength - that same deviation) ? -1405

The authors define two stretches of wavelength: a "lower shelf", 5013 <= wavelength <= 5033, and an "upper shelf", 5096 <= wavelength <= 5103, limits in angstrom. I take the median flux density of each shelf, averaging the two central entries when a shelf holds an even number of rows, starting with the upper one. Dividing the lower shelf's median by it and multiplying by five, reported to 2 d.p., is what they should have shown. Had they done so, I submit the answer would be 4.78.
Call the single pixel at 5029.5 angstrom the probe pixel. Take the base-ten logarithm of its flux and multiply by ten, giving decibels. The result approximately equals 18.8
